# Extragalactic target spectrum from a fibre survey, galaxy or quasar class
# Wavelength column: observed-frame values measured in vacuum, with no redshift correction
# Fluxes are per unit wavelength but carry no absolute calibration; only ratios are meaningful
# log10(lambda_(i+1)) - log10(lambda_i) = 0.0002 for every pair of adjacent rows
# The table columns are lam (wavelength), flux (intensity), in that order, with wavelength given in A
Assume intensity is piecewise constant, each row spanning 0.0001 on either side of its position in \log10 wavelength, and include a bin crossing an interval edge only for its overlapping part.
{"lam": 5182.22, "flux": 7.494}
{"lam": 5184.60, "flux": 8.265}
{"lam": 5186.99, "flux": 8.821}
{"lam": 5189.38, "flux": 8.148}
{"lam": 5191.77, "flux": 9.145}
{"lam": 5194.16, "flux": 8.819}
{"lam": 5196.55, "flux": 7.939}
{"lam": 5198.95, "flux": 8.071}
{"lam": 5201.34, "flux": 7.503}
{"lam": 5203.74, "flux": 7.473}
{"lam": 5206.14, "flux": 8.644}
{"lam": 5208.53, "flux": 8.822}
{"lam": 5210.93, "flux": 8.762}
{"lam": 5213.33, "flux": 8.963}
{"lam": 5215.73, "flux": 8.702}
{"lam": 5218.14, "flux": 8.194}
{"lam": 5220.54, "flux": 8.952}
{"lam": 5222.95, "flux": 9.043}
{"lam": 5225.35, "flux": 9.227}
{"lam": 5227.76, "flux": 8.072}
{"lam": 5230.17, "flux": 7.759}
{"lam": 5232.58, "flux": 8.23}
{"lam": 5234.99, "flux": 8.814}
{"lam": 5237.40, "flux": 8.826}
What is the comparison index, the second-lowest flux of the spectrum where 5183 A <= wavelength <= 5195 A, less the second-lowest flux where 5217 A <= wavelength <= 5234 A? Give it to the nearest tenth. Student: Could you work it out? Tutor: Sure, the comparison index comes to 0.2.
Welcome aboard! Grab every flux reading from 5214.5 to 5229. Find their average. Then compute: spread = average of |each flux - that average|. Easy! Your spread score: 0.38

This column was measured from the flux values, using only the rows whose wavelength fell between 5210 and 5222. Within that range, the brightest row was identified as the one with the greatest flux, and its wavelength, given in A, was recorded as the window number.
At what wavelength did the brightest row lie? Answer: 5213.33 A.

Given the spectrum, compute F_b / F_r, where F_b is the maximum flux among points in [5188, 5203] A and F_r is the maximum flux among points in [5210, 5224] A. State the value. 1.01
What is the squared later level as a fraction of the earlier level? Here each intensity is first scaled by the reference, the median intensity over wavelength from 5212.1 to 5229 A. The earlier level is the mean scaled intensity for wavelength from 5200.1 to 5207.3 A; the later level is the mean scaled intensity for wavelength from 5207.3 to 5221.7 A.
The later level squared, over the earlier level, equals 1.08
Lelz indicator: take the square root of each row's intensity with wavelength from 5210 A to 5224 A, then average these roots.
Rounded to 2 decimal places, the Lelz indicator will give 2.96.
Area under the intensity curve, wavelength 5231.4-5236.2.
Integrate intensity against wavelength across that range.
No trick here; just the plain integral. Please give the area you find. 41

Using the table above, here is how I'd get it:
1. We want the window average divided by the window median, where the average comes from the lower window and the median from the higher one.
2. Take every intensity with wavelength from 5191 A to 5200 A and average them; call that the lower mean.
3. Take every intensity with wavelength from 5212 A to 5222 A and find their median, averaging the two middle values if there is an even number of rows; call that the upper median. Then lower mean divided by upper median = 0.96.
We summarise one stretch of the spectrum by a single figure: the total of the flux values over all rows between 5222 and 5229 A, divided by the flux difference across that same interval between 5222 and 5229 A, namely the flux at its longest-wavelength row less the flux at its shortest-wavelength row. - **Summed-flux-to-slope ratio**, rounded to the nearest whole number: -27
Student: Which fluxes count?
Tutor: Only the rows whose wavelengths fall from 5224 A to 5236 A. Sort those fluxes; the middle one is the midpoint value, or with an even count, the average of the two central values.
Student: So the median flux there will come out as 8.23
